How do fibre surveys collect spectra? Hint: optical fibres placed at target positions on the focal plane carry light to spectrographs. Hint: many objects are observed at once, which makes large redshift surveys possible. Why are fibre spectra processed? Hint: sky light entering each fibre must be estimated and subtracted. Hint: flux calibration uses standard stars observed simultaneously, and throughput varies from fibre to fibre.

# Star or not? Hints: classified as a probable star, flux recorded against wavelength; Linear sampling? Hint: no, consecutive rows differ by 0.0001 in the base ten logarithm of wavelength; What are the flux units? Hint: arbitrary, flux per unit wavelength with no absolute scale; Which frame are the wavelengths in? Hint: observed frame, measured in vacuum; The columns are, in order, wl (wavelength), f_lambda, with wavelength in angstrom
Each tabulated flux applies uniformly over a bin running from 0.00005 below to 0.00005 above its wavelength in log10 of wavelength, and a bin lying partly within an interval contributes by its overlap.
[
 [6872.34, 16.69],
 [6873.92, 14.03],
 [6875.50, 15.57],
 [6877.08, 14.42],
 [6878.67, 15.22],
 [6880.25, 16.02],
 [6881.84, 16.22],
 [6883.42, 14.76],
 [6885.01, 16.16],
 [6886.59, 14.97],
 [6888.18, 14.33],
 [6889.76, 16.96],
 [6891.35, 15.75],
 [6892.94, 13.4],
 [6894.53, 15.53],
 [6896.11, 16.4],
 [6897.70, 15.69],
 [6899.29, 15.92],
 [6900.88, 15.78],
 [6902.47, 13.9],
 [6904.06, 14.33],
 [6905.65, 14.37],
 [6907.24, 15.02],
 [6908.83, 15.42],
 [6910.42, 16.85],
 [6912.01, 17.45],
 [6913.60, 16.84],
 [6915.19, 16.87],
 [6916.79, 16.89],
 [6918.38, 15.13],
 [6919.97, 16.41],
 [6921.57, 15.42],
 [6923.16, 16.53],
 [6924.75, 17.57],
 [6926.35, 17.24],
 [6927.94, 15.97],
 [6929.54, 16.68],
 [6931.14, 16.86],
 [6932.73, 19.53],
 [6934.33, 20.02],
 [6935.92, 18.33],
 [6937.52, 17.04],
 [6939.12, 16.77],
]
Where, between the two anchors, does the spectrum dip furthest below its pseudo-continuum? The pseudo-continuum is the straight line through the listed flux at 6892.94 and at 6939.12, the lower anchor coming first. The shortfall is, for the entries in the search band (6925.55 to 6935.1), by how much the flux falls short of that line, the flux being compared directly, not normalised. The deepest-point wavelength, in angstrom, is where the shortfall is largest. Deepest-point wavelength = 6927.94 angstrom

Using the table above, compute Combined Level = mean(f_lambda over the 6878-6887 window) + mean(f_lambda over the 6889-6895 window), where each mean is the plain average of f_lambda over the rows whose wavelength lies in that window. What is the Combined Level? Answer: 31.0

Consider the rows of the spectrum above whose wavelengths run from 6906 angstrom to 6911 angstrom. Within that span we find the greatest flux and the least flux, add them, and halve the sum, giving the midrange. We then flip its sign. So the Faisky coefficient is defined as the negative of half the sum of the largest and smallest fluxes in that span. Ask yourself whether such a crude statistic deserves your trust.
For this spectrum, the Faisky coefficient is -15.9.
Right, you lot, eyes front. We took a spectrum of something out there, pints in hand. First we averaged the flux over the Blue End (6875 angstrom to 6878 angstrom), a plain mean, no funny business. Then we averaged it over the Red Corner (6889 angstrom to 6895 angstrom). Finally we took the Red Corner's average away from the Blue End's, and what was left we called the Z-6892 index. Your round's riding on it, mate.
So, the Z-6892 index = -0.4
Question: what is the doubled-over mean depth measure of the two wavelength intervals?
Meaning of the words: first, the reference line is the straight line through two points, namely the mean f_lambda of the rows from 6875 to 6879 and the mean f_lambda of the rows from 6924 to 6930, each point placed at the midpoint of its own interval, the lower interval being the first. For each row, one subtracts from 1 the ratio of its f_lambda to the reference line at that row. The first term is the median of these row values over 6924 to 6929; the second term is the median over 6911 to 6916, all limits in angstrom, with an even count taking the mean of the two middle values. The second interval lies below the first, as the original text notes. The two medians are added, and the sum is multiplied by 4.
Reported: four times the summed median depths -0.21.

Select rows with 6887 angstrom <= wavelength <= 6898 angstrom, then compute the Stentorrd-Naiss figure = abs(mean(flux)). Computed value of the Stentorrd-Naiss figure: 15.4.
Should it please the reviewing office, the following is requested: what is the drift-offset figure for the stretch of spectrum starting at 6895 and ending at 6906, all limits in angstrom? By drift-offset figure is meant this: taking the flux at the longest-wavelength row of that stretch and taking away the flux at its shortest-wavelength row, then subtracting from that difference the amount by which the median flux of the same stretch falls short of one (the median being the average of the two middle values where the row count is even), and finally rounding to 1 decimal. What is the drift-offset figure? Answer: 12.7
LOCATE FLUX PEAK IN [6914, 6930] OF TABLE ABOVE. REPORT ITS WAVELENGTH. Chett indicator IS 6924.75 angstrom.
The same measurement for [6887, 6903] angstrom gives 6889.76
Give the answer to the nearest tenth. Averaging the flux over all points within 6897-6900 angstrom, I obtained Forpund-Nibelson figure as 15.8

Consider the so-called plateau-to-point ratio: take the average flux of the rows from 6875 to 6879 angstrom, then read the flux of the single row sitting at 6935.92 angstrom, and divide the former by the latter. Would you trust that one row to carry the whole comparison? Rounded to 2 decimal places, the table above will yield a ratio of 0.82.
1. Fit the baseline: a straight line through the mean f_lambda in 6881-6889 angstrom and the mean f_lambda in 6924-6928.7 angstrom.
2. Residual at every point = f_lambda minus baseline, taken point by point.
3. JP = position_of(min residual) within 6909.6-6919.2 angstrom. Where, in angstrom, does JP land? 6918.38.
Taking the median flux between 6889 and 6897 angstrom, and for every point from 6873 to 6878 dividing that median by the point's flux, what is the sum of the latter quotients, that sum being 3.23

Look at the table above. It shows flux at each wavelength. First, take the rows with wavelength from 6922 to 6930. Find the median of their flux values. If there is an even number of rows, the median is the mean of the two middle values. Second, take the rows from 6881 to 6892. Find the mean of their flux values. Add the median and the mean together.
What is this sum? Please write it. 32.27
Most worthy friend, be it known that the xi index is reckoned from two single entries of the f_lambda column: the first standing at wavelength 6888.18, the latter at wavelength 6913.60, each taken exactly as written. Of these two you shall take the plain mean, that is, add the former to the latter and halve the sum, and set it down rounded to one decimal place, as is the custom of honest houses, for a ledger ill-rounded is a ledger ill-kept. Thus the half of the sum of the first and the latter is 15.6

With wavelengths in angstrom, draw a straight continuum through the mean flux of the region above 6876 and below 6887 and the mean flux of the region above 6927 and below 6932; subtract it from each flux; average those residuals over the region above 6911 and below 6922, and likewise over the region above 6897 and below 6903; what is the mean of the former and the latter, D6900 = -0.14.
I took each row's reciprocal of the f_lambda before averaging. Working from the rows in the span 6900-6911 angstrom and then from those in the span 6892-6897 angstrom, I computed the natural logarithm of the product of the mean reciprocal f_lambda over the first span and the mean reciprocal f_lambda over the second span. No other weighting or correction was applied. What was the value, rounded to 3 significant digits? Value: -5.42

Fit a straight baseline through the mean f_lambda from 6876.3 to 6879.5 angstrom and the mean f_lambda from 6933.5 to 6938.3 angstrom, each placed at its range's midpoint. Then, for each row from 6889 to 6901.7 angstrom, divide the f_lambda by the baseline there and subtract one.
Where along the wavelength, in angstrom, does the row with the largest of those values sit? 6889.76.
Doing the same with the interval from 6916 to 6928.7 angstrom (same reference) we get 6924.75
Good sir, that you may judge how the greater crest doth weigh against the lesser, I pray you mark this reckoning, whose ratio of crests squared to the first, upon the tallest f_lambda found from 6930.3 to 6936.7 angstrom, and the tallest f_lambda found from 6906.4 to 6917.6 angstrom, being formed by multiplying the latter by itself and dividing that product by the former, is 15.2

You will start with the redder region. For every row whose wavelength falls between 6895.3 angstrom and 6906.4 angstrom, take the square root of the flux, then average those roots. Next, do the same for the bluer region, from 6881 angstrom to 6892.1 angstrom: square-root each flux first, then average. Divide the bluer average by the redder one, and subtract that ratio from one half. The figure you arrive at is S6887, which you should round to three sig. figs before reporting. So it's -0.513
